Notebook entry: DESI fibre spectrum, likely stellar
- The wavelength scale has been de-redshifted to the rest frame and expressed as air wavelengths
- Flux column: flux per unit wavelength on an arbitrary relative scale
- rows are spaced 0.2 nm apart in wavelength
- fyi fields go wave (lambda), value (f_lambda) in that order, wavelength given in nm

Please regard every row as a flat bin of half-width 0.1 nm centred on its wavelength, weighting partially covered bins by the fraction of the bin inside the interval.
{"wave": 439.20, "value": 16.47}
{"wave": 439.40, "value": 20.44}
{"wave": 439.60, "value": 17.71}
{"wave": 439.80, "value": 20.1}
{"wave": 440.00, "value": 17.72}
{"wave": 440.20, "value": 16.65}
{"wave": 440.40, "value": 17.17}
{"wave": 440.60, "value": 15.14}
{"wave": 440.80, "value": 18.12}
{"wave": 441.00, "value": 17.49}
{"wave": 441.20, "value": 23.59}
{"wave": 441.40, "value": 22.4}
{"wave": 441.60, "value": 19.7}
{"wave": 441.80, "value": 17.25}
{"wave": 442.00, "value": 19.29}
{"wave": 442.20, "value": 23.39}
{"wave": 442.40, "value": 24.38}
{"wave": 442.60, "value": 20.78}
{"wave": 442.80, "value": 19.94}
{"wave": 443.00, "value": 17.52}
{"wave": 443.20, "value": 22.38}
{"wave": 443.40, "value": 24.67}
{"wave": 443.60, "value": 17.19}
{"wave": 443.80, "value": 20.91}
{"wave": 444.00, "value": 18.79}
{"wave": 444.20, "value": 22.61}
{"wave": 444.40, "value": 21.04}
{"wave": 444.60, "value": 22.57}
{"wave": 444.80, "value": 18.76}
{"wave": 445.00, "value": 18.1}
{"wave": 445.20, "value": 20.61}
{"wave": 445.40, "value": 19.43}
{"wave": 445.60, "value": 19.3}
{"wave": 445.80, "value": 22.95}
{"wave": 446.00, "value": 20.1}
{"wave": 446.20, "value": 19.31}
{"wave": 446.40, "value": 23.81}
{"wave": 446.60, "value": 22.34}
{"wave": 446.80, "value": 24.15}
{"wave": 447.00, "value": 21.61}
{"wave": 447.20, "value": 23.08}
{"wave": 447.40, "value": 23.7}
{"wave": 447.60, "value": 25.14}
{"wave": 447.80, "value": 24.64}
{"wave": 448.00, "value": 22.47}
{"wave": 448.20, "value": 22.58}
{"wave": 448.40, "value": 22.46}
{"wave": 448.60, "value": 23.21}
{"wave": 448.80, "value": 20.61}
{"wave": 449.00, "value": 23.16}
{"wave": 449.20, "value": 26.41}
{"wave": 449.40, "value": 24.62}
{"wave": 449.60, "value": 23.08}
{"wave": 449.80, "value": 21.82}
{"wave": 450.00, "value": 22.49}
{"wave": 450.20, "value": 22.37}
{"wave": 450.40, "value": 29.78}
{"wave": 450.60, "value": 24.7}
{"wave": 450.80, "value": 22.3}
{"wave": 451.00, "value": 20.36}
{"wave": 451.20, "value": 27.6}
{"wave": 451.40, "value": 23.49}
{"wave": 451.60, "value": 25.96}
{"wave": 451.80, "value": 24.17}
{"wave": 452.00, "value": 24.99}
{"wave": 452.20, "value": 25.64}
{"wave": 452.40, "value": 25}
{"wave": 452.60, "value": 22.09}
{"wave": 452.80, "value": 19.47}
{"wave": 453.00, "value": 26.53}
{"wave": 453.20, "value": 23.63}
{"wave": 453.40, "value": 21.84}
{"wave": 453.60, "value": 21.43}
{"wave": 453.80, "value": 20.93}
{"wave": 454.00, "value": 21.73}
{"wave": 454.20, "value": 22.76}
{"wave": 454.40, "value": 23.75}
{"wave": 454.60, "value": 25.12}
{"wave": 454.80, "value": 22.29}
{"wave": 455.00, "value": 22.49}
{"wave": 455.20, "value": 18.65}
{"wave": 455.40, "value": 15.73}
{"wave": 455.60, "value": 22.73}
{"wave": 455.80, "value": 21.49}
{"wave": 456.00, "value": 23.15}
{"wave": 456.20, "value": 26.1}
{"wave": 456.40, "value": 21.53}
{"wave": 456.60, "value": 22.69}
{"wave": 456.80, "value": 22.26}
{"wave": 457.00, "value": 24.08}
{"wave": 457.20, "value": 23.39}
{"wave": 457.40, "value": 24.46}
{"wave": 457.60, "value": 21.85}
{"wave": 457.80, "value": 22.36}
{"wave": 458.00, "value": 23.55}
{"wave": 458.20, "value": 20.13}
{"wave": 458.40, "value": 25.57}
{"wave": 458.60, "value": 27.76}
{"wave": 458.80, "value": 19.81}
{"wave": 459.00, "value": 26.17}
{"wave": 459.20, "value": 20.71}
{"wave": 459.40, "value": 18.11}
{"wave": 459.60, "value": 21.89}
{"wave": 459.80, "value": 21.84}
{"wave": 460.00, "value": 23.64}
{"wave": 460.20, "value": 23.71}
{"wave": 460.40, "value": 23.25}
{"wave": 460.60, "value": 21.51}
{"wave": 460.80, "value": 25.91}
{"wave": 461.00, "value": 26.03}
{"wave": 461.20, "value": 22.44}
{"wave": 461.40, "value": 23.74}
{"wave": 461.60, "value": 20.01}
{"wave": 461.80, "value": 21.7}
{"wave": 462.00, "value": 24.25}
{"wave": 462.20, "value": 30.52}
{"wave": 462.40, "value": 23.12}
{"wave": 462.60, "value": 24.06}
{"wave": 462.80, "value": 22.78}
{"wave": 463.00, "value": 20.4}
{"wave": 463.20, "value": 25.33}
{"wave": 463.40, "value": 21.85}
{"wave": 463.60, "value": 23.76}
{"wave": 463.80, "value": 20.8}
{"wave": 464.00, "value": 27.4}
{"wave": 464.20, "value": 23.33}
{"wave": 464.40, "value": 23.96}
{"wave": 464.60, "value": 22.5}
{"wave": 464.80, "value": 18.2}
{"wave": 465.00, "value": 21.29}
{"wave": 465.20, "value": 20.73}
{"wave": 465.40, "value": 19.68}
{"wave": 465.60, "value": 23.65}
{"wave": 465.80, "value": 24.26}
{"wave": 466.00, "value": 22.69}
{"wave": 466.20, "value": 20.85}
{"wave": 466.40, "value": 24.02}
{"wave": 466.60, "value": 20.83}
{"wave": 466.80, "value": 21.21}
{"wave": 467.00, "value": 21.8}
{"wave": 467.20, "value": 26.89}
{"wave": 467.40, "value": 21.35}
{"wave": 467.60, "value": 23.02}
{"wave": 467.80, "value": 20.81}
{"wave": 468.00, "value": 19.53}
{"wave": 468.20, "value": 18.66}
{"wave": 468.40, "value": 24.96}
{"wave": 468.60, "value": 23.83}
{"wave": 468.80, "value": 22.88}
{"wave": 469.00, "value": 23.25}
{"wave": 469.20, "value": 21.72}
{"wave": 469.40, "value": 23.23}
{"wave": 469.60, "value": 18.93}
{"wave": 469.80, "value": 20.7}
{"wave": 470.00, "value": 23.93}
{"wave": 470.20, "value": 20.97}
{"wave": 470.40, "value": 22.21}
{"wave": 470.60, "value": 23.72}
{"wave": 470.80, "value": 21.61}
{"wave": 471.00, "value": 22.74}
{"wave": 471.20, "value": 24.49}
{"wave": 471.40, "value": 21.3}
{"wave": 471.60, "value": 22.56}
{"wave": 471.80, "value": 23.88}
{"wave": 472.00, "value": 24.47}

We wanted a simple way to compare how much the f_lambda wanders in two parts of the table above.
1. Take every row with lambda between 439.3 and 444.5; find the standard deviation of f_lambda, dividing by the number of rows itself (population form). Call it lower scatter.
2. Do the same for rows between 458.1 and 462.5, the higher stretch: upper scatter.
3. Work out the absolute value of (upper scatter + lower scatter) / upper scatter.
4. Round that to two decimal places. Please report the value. 1.90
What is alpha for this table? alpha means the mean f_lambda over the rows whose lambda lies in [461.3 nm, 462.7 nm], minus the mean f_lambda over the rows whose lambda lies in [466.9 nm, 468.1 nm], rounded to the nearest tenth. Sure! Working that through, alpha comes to 1.7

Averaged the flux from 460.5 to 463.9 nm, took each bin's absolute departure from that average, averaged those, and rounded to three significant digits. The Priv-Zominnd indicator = 1.91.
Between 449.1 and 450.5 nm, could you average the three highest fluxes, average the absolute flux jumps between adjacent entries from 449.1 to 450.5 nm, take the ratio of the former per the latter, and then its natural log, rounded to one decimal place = 2.5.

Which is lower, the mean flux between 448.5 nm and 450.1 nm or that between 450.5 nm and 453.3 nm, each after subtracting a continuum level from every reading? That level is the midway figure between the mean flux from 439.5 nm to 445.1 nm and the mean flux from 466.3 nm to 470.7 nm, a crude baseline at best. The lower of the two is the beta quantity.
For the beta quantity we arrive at 2.16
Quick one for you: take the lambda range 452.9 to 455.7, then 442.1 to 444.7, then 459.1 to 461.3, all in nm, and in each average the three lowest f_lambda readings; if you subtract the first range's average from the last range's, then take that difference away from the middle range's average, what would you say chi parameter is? 16.2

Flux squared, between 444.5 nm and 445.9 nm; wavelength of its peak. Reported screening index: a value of 445.80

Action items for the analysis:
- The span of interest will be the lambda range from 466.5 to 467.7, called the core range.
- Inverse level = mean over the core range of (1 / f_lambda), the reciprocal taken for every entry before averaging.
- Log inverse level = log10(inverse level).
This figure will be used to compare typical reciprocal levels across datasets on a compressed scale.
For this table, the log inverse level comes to -1.349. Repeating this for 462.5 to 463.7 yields -1.360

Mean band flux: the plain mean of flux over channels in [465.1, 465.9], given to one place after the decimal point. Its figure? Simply 22.1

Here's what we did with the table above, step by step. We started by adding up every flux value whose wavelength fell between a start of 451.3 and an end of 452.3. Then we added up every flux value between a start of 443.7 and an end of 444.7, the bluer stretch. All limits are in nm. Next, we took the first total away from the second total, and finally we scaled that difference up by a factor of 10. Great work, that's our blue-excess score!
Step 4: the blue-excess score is -183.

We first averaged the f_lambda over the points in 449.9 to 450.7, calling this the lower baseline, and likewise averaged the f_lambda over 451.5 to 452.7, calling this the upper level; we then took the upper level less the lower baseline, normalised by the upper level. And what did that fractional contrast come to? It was -0.01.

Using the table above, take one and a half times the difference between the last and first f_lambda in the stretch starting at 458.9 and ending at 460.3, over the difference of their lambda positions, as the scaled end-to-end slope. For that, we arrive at -3.1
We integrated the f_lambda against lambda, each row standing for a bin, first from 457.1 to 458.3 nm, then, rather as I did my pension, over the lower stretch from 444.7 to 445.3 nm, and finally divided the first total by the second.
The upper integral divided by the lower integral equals 2.4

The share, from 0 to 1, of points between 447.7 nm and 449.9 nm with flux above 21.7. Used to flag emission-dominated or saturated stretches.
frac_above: 0.91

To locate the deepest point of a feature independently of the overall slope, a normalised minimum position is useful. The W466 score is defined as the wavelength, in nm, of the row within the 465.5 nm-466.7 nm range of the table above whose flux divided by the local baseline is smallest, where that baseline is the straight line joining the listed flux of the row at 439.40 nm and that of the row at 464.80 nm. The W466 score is 466.20 nm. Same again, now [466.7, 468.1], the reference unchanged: 468.00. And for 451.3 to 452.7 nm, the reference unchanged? 452.60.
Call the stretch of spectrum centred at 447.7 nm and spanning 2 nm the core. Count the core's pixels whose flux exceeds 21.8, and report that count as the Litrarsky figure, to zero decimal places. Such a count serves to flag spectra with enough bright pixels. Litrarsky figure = 9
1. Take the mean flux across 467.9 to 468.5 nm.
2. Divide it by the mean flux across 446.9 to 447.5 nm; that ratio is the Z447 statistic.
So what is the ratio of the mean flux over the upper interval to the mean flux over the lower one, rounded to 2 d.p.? 0.92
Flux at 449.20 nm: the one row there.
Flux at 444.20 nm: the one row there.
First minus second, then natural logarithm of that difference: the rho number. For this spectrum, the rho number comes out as 1.34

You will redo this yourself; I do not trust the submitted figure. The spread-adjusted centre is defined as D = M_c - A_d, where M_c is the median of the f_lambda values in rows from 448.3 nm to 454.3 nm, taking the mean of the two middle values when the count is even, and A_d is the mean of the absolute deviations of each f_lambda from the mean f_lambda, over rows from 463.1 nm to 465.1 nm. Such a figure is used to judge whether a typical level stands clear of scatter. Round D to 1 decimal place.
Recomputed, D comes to 21.2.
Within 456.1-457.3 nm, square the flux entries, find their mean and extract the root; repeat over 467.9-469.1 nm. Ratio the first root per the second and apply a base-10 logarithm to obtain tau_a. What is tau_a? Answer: 0.02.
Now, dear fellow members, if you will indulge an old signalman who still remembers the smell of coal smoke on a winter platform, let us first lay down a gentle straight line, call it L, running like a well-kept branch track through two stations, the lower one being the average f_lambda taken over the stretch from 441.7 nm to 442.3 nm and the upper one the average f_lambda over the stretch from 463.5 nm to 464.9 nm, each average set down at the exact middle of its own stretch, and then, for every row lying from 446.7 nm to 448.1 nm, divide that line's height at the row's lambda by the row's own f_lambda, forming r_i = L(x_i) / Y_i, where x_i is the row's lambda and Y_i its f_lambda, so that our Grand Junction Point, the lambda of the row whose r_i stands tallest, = 447.00 nm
